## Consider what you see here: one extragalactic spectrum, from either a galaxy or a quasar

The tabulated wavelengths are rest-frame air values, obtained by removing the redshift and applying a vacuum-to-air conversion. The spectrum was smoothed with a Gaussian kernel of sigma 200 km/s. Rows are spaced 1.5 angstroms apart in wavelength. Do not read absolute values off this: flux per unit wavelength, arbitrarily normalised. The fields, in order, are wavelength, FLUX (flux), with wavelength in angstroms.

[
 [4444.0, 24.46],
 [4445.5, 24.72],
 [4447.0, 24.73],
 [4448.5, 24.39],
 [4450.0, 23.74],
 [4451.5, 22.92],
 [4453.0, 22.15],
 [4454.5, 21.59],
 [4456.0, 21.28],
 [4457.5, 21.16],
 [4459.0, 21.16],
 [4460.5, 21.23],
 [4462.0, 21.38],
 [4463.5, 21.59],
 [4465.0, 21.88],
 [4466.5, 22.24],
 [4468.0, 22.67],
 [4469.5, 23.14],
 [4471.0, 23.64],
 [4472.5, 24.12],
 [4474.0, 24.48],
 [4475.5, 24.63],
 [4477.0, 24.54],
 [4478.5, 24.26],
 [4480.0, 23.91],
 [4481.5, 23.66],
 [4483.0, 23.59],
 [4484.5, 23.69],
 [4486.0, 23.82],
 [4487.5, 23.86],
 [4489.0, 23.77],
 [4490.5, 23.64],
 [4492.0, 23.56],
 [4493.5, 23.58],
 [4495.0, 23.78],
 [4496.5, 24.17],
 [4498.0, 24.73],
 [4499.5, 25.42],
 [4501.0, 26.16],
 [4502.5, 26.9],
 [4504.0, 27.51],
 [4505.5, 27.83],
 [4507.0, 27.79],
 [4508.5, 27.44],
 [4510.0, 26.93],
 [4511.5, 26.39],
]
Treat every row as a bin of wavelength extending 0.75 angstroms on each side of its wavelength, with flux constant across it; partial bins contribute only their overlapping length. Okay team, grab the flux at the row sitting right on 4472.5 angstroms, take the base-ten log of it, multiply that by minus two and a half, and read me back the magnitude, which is -3.456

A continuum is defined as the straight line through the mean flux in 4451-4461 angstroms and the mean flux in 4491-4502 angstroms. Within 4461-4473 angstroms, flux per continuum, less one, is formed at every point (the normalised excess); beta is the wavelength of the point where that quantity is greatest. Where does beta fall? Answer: 4472.5 angstroms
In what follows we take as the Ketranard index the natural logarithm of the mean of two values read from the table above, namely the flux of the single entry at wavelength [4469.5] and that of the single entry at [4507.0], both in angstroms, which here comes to 3.24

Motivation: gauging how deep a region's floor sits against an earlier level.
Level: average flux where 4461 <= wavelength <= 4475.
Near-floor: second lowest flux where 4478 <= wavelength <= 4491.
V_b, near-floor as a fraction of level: 1.04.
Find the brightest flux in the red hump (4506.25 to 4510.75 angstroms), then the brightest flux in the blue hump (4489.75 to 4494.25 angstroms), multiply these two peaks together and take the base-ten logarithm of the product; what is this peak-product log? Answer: 2.82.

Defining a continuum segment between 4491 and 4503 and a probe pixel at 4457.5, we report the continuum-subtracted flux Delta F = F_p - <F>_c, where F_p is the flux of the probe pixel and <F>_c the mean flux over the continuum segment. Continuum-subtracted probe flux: -3.6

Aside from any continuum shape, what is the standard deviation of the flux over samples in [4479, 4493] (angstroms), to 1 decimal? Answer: 0.1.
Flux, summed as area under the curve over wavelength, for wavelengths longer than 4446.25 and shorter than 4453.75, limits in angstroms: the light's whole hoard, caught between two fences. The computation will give 177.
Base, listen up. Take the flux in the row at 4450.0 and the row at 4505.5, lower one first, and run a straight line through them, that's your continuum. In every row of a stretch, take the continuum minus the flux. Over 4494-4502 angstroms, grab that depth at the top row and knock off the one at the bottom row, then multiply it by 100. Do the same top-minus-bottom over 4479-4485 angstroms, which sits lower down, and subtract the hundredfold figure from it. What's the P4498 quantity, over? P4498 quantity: 194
